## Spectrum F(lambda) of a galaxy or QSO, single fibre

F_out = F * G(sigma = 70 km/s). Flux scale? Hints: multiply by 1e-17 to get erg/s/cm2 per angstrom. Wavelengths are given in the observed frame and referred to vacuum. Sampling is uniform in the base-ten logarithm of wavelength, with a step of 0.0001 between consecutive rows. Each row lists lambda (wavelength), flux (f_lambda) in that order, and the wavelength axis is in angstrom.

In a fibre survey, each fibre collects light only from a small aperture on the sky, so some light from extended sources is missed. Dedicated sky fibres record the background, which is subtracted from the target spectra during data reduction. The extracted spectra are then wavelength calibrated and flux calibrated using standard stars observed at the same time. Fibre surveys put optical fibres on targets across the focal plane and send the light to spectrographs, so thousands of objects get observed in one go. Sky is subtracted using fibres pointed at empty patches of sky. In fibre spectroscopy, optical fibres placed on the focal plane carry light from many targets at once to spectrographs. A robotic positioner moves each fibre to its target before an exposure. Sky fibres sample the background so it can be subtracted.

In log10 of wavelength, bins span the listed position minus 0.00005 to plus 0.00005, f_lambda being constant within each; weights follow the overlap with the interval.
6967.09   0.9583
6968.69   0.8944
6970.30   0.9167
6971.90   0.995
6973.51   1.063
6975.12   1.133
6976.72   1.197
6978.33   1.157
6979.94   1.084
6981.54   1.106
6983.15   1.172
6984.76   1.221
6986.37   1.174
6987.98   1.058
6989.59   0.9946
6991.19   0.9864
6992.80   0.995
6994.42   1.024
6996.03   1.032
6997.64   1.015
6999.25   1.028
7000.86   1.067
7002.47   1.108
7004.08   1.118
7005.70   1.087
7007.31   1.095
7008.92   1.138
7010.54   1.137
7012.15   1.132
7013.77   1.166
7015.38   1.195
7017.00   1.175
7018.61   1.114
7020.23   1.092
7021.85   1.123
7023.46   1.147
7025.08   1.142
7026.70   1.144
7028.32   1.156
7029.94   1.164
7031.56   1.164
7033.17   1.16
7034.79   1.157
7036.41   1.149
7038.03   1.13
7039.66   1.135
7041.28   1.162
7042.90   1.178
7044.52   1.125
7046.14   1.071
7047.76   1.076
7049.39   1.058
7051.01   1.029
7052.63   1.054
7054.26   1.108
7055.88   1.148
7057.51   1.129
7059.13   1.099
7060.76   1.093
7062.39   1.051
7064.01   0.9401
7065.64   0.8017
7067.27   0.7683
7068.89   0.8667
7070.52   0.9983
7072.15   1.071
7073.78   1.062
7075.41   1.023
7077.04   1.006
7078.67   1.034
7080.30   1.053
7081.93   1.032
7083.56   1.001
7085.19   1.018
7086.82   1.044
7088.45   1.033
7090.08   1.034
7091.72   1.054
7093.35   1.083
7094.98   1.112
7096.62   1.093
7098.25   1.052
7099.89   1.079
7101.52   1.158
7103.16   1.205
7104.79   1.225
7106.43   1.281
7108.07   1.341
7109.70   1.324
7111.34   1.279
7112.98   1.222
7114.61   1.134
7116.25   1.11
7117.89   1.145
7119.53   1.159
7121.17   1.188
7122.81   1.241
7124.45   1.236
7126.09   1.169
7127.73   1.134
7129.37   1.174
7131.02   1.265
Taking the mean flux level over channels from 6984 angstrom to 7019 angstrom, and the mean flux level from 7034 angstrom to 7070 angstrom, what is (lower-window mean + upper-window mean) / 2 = 1.08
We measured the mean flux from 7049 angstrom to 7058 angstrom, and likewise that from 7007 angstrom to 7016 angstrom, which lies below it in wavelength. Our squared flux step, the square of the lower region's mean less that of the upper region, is 0.003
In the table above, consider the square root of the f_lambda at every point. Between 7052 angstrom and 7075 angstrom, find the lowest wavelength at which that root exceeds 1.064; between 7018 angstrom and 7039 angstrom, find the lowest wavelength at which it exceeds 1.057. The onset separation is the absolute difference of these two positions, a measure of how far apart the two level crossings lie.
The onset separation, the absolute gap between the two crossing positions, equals 34.0 angstrom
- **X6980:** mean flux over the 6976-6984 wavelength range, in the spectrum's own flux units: 1.14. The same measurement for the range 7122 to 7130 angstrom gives 1.19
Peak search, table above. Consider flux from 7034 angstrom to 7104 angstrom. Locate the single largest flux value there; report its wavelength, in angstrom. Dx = 7103.16 angstrom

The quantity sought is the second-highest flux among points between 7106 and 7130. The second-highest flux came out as 1.324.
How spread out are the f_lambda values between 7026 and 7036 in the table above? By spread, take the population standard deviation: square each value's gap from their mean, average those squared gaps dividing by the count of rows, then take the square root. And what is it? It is 0.01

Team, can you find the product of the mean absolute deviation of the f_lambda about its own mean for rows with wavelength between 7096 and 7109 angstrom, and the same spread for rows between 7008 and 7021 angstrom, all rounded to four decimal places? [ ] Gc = 0.0022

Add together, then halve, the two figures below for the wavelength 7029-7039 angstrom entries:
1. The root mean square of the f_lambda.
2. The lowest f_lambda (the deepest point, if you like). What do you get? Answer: 1.14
